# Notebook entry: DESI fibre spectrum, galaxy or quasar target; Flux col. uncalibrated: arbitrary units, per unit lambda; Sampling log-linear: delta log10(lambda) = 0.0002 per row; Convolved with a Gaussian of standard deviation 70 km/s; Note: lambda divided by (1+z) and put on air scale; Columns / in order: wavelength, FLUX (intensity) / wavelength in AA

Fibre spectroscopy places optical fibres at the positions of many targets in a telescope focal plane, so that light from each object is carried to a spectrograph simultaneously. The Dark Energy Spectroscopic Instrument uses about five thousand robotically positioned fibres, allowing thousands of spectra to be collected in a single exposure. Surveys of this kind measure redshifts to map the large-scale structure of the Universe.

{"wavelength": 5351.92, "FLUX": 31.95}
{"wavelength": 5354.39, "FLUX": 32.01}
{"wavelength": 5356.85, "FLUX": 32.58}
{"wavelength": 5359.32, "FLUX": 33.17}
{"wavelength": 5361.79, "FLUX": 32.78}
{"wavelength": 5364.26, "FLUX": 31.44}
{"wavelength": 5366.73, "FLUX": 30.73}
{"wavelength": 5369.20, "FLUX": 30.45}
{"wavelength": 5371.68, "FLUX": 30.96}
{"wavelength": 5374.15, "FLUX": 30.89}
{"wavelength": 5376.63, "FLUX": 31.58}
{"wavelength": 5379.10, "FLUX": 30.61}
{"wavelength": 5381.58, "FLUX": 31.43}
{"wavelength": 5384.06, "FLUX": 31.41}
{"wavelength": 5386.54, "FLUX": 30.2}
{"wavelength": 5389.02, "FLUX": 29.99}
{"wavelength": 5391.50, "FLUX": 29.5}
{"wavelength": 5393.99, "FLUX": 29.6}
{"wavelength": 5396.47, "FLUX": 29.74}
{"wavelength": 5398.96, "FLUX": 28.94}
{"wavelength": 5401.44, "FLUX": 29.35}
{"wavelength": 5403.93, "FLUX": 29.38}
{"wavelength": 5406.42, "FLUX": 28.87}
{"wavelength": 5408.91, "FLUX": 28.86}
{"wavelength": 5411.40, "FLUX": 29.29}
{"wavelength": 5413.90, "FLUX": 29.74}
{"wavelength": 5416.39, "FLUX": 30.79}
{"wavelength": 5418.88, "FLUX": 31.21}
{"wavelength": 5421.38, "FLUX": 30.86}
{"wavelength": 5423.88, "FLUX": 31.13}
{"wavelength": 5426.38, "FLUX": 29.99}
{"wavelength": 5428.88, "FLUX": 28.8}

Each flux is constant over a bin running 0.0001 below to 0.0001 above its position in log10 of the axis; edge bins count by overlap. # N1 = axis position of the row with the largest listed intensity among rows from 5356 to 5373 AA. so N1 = 5359.32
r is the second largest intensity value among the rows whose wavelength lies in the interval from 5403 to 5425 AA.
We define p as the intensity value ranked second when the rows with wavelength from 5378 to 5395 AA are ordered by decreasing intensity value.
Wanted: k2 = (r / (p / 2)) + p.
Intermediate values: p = 31.41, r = 31.13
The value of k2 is 33.4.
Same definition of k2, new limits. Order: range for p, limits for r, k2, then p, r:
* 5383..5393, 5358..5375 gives 32.4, 30.2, 32.78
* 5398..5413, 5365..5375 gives 31.5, 29.35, 30.89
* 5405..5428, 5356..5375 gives 33.2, 31.13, 32.78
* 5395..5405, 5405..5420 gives 31.5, 29.38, 30.79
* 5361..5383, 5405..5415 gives 33.4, 31.58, 29.29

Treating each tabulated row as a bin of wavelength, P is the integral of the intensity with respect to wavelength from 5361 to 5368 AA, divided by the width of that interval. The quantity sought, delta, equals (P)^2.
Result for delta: 998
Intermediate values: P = 31.6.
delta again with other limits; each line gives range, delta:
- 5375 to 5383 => 973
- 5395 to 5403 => 863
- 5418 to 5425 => 963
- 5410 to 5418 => 899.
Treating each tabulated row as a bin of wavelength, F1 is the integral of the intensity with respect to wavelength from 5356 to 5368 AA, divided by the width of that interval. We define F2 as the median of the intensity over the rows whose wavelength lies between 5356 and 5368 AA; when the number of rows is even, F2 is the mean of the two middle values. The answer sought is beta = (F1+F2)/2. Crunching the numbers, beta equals 32.3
